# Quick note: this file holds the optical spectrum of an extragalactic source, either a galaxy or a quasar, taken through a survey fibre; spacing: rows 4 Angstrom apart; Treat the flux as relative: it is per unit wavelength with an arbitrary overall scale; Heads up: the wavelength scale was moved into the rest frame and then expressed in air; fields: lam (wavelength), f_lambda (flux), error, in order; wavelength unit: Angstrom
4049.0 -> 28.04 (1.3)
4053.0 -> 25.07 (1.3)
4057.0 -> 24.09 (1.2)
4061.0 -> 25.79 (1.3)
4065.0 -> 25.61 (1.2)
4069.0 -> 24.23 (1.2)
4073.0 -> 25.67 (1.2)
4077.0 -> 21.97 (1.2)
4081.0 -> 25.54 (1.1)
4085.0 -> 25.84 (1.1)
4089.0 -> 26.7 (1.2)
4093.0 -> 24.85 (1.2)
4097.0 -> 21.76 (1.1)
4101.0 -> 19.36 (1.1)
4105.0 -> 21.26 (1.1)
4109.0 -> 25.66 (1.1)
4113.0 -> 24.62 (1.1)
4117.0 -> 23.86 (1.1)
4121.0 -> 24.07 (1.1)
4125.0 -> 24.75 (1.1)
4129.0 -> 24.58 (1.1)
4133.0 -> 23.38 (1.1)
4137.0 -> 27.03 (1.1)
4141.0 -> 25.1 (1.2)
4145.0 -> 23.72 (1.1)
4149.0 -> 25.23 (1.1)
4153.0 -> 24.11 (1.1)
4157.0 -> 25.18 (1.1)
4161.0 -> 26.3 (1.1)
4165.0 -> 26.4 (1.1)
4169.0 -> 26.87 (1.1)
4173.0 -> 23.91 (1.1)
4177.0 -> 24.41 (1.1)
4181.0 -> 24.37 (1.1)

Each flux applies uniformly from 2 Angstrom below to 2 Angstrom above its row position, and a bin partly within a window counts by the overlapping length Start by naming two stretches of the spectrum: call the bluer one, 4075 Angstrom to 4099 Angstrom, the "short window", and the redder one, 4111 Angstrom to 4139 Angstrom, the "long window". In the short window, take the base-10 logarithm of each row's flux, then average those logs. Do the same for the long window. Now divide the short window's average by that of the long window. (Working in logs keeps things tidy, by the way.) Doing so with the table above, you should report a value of 1.00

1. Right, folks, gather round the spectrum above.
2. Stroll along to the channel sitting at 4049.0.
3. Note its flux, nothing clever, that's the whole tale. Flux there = 28.04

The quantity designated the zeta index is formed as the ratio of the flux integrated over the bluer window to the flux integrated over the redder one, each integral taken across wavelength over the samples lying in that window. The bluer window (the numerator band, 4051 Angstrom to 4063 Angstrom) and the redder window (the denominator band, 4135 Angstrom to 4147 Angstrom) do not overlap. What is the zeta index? 0.99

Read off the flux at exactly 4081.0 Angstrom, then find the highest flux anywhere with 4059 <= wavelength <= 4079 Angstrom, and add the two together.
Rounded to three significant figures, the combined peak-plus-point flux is 51.3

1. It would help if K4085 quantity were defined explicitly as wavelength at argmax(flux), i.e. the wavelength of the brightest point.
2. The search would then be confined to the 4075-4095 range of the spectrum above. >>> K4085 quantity 4089.0 Angstrom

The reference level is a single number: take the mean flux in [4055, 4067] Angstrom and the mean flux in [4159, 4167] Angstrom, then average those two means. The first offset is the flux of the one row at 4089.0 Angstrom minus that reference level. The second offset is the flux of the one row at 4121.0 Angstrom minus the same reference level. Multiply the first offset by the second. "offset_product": -1.6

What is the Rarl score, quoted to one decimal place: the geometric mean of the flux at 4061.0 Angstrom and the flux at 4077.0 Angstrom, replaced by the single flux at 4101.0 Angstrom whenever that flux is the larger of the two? 23.8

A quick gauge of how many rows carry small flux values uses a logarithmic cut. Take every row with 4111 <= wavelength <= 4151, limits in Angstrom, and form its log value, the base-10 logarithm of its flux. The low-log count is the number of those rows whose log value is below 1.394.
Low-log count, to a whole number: 7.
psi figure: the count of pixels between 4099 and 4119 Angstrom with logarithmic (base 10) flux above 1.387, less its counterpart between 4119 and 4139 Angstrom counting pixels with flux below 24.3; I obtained 0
